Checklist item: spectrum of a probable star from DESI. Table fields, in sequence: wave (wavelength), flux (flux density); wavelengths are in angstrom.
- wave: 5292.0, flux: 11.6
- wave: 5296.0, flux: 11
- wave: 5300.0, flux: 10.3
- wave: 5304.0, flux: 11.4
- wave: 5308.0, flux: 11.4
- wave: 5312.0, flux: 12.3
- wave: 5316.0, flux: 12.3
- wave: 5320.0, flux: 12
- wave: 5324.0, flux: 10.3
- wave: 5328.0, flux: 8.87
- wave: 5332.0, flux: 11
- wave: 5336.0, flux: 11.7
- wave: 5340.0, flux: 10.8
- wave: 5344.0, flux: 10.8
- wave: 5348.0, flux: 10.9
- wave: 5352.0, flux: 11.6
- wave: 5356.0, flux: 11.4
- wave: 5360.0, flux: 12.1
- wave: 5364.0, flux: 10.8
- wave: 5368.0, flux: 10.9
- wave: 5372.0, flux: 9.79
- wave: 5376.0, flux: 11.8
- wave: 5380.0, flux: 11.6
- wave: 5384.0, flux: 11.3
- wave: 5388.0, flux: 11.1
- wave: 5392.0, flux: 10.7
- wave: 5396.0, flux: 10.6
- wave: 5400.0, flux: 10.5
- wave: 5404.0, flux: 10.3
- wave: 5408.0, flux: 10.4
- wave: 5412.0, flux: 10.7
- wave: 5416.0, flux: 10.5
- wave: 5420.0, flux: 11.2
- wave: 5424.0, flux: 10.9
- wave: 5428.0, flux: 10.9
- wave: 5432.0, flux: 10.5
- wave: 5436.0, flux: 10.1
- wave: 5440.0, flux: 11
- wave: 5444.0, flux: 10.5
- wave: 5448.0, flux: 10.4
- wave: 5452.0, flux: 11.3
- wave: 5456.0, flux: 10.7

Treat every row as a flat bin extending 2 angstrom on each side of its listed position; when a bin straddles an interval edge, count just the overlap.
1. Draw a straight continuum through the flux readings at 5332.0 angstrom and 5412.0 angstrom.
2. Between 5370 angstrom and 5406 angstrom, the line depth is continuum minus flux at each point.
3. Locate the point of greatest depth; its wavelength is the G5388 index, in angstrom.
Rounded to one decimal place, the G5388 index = 5372.0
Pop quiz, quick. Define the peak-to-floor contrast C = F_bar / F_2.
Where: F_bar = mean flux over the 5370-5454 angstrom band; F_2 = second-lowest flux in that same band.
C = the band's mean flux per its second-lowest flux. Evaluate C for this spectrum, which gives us 1.07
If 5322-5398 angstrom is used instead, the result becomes 1.12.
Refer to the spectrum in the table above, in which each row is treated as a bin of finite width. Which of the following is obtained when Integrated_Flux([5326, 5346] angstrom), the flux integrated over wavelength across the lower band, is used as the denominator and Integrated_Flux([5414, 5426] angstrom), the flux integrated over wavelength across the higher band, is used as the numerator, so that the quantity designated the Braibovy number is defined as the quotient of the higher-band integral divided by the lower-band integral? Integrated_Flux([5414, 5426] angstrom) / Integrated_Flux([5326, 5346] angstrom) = 0.6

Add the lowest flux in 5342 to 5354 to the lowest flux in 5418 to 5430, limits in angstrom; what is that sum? 21.7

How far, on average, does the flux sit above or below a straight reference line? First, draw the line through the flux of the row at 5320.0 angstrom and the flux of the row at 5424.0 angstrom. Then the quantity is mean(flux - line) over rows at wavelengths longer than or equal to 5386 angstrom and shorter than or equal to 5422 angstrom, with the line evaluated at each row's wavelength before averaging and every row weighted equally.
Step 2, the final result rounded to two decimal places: -0.44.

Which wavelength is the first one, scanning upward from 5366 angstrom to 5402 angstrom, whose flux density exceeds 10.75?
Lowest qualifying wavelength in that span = 5368.0 angstrom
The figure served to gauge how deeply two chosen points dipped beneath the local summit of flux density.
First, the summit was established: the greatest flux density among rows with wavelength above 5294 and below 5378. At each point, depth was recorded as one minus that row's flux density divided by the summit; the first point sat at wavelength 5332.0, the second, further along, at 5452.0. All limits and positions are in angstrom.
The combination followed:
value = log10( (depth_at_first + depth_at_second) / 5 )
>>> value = -1.43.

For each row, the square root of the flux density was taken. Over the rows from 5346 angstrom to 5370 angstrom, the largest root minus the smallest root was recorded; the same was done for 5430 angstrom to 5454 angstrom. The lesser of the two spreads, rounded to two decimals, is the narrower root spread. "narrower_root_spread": 0.18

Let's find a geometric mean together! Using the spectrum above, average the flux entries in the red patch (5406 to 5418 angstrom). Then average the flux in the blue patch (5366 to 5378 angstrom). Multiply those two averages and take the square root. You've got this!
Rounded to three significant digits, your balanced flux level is 10.7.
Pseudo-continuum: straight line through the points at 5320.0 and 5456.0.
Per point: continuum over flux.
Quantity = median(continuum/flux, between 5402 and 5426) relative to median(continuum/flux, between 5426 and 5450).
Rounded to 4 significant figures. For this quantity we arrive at 1.014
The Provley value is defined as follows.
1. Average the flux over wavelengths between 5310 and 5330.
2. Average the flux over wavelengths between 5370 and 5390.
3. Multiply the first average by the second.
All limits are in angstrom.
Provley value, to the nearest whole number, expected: 124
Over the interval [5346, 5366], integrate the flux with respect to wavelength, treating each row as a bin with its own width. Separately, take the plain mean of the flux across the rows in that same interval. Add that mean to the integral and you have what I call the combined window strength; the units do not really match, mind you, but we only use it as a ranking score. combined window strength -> 239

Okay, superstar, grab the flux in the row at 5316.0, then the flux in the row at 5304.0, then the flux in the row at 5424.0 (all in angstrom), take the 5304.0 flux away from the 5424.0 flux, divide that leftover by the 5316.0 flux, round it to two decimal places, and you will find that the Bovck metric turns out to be -0.04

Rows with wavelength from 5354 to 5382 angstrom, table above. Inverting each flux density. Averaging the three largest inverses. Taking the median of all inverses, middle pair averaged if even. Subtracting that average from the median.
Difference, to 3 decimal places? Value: -0.008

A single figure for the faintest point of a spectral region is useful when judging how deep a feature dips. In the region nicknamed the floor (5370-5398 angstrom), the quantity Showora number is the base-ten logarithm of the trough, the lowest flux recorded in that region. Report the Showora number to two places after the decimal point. 0.99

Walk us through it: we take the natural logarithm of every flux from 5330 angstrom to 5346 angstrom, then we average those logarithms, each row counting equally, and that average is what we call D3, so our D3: 2.40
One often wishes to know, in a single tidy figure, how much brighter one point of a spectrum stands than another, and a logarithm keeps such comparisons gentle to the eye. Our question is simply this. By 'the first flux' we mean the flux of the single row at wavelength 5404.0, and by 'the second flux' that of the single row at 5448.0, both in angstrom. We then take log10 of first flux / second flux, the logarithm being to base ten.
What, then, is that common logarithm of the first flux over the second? 0.00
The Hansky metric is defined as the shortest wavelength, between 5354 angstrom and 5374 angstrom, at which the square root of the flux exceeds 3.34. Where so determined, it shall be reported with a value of 5356.0 angstrom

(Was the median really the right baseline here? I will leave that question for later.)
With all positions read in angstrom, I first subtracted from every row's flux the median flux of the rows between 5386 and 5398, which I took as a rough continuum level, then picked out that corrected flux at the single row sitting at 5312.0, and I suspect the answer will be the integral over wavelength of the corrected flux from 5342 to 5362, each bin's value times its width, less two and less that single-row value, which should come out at 10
